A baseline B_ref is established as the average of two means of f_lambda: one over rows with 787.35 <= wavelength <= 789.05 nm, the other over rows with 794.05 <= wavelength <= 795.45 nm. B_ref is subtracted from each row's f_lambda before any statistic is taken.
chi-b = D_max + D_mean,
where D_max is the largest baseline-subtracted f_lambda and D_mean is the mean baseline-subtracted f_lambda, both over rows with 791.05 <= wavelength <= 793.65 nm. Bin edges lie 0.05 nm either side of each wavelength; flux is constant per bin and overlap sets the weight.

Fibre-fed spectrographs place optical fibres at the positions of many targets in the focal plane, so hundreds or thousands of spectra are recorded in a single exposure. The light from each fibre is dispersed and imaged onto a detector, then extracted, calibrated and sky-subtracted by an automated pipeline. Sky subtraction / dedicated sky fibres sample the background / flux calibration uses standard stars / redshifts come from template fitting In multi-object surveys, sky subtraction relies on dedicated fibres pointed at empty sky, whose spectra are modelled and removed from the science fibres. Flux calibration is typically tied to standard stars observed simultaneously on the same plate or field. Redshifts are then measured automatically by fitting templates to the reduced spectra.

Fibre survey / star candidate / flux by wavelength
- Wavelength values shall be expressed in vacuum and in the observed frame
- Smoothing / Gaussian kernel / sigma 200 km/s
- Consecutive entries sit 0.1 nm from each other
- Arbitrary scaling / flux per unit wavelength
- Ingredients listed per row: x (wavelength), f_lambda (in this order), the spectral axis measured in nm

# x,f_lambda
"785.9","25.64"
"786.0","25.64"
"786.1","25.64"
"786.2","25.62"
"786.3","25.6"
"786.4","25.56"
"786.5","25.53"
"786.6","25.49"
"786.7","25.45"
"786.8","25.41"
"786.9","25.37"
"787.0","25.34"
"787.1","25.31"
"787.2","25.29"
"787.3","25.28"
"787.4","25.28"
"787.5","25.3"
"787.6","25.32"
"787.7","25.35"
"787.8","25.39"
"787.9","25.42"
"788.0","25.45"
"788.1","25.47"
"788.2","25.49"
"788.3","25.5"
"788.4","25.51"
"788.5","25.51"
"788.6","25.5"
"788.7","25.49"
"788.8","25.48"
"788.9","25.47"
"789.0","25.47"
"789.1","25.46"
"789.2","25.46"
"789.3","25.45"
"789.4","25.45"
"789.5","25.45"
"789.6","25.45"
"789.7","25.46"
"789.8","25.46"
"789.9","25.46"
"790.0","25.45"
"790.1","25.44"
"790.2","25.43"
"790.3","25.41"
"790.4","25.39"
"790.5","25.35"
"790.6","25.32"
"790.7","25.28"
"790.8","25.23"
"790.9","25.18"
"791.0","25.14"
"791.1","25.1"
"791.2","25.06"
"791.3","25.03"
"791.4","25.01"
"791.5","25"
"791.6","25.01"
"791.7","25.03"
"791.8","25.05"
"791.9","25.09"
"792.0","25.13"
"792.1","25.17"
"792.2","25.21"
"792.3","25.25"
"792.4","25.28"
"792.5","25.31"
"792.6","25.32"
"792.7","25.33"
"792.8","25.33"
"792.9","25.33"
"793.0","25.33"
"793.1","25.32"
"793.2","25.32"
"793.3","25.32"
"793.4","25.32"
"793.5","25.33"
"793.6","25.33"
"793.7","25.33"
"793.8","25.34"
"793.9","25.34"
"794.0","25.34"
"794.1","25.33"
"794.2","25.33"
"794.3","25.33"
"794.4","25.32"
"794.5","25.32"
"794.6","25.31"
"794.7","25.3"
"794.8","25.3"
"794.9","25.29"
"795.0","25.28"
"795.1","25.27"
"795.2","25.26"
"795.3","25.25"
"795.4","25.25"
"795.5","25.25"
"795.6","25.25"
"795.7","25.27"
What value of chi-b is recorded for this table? -0.20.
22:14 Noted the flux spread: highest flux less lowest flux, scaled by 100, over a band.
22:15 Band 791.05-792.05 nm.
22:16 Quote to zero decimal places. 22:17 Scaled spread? 13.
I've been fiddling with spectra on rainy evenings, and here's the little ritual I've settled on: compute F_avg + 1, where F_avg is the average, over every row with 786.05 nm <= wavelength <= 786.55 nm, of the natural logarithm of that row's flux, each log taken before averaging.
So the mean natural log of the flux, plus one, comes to 4.24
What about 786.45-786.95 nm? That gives 4.24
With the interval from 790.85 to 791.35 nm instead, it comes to 4.22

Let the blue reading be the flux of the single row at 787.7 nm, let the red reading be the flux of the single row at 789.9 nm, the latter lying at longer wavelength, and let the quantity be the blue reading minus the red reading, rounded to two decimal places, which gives -0.11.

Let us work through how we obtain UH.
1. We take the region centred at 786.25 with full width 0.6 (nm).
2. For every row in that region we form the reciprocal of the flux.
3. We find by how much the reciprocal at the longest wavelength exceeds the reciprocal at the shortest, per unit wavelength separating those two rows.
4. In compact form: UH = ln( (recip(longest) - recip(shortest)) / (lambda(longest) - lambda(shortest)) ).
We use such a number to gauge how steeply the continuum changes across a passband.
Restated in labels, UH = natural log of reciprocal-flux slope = -8.0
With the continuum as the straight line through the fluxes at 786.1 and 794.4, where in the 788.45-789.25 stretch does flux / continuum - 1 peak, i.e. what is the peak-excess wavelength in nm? 788.5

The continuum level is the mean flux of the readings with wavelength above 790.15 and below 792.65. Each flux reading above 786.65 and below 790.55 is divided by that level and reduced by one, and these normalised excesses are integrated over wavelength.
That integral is 0.036 nm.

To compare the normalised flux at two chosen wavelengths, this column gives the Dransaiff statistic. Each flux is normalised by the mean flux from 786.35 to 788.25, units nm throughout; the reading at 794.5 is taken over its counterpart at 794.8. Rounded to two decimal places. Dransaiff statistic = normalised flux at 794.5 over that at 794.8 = 1.00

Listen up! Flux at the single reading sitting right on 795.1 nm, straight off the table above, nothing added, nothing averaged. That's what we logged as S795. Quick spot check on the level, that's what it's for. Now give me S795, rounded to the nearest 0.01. 25.27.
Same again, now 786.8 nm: 25.41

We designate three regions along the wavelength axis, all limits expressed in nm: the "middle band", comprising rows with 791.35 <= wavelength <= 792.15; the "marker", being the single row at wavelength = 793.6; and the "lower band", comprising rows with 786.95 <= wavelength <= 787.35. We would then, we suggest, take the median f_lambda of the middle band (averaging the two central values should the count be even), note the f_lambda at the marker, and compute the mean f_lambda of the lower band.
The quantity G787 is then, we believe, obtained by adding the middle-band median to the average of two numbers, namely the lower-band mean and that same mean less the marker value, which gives 37.68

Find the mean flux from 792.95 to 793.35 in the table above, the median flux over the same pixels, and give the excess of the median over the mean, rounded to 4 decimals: -0.0025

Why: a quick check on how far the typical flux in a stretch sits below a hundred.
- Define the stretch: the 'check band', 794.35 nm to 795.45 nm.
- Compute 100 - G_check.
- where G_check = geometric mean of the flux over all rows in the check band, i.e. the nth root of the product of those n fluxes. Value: 74.7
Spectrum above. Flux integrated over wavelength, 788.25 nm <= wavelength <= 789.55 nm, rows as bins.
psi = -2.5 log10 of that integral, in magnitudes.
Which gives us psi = -3.8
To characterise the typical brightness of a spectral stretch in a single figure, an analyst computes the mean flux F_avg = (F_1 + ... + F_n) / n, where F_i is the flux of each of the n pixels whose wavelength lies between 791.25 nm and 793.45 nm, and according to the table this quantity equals 25.2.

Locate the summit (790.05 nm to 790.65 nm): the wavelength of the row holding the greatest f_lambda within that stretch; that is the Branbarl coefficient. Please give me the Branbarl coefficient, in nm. 790.1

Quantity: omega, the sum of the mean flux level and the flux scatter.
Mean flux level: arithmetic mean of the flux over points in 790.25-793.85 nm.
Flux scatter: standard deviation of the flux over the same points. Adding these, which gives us 25.36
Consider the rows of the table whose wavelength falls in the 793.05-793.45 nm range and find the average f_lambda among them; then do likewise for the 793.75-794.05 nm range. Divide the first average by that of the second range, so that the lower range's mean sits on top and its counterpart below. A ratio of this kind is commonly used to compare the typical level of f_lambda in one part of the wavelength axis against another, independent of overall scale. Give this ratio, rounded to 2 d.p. 1.00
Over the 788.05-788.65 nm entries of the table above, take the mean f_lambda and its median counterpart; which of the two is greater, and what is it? 25.5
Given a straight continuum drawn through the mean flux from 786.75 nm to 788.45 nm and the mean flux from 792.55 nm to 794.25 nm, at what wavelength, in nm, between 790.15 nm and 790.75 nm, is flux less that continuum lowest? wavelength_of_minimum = 790.7 nm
